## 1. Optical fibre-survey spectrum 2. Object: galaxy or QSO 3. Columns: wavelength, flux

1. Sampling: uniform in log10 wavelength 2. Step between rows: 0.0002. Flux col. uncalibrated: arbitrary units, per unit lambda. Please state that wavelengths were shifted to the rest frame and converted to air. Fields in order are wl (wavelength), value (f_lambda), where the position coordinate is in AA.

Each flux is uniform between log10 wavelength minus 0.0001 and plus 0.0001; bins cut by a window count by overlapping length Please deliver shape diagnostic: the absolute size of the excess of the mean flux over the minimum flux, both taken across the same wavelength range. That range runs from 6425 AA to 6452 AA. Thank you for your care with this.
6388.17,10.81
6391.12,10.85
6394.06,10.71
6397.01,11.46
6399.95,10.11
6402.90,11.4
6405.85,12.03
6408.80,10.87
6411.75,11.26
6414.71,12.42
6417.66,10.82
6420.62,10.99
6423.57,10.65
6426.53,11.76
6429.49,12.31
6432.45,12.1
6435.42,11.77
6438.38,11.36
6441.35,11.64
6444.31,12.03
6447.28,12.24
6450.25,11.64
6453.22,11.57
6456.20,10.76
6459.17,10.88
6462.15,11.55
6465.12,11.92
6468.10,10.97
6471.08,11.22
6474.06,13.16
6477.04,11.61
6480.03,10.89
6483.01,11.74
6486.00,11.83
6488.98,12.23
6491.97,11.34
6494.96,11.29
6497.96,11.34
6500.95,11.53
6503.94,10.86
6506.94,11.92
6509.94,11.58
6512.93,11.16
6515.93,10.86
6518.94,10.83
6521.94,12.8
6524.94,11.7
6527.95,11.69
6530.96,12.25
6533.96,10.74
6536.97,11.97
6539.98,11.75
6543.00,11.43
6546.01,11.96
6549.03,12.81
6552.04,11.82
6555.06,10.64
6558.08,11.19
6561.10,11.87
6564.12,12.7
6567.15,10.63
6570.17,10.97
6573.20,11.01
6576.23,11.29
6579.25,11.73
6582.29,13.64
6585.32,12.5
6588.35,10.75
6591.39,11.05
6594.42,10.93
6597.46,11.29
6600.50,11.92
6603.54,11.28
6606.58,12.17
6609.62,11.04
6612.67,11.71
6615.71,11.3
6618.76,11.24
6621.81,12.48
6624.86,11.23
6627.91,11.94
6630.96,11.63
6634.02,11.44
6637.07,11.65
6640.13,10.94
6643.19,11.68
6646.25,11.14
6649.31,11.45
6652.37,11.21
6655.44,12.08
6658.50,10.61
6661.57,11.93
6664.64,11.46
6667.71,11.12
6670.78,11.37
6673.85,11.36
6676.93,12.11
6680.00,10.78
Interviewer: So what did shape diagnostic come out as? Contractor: 0.51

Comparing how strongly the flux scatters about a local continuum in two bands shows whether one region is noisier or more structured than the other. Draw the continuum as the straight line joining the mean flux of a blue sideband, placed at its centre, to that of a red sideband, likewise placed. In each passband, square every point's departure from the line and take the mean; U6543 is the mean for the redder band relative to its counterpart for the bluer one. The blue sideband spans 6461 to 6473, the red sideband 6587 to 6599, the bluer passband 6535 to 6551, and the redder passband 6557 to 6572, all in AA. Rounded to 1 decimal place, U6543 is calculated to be 0.8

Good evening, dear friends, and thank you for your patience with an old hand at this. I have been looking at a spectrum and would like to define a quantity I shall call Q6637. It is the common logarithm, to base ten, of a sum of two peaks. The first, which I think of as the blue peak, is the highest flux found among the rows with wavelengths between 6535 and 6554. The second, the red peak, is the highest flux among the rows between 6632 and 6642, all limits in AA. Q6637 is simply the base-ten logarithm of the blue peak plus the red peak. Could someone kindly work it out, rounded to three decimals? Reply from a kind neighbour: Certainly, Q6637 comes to 1.388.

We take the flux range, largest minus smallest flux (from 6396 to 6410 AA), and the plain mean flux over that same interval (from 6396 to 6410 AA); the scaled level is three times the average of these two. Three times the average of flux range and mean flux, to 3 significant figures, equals 19.6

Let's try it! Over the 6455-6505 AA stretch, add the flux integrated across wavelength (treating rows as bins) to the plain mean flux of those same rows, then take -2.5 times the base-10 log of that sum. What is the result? -6.9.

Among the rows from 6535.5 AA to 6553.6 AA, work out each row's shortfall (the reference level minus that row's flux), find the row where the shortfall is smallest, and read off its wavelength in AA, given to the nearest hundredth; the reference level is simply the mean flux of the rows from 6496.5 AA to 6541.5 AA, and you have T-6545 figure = 6549.03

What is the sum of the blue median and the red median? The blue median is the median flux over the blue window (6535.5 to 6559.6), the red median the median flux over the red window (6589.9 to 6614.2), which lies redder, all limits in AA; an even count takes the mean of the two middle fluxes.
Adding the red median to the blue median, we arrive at 23.07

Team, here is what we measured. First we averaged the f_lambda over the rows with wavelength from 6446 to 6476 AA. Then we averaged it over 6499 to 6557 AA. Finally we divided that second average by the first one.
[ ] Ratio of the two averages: 1.00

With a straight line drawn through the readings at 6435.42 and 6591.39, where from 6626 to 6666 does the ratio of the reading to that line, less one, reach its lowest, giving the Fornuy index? 6658.50 AA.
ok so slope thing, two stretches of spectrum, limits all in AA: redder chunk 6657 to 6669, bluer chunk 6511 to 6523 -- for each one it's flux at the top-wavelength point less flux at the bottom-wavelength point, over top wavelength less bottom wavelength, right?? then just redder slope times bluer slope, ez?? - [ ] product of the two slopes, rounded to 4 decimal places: 0.0101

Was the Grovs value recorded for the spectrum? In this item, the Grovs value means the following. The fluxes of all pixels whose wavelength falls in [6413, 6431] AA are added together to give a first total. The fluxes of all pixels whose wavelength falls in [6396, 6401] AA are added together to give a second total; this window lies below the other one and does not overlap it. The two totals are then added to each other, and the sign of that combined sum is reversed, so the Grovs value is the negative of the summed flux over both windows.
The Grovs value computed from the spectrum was -91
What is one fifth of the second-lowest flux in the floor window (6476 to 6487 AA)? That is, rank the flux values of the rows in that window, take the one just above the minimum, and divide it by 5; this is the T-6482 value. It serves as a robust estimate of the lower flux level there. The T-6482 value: 2.32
